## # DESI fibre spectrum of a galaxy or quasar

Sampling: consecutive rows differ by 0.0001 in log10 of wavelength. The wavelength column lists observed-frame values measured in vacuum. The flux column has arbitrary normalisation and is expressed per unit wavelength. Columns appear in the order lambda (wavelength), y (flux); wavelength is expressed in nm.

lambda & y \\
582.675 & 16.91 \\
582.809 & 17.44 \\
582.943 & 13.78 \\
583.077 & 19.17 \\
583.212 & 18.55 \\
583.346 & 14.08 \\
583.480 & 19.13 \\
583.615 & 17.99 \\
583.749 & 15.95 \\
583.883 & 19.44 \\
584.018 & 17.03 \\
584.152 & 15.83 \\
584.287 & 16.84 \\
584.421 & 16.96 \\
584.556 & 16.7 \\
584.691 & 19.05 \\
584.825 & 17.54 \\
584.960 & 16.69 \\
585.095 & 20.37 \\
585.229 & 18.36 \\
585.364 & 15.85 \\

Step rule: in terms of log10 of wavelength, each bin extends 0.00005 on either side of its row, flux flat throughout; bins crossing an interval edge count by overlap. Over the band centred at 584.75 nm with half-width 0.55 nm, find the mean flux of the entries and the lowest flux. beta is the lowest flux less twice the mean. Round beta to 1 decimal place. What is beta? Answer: -18.9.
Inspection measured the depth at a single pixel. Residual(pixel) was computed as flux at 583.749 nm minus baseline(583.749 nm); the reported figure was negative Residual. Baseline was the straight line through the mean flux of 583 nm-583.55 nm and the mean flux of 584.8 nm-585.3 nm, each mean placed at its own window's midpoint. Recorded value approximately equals 1.9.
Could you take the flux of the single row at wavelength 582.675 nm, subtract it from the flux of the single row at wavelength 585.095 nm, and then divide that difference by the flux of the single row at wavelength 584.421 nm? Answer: 0.20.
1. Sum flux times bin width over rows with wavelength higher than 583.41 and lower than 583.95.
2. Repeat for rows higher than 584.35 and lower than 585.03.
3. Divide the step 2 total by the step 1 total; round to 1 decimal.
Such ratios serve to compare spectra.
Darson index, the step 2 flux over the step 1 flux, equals 1.2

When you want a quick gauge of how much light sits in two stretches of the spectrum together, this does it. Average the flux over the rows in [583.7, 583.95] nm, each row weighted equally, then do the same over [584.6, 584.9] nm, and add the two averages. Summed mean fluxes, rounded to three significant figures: 36.0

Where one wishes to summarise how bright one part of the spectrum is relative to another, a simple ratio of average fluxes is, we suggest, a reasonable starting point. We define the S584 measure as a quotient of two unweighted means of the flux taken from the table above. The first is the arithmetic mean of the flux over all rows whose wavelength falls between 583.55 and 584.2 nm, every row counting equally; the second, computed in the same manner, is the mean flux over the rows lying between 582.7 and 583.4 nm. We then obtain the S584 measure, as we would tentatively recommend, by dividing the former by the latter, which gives 1.04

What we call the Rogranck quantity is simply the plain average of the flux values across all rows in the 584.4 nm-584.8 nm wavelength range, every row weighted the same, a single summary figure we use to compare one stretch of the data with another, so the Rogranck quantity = 17.6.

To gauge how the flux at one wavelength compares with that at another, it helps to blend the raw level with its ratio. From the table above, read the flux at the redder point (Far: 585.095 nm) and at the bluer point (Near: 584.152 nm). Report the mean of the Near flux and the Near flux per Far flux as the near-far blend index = 8.3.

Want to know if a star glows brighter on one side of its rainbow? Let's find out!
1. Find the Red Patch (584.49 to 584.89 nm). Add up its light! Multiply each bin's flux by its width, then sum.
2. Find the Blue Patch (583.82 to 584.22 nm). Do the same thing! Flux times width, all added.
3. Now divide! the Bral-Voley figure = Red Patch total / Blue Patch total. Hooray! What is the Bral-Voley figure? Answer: 1.02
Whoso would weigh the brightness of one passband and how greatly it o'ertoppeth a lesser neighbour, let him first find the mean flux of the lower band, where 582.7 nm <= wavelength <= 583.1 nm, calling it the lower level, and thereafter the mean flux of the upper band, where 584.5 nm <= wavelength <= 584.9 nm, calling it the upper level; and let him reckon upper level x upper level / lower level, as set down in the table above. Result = 19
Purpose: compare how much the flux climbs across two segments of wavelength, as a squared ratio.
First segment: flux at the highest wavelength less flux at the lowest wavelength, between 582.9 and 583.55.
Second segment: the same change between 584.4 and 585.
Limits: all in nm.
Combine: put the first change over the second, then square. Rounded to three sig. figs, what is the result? 393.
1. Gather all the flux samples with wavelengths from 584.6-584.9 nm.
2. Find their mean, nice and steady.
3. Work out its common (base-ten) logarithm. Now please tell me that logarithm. 1.26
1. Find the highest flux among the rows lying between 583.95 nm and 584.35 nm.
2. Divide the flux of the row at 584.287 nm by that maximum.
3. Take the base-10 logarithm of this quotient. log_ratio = -0.005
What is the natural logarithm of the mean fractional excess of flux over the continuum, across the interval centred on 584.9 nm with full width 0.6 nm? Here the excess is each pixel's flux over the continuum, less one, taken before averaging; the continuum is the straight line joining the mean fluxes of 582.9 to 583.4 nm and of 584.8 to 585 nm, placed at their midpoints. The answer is -2.58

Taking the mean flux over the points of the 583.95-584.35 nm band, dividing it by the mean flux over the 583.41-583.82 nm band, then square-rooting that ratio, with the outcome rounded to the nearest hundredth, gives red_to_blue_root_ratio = 0.97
